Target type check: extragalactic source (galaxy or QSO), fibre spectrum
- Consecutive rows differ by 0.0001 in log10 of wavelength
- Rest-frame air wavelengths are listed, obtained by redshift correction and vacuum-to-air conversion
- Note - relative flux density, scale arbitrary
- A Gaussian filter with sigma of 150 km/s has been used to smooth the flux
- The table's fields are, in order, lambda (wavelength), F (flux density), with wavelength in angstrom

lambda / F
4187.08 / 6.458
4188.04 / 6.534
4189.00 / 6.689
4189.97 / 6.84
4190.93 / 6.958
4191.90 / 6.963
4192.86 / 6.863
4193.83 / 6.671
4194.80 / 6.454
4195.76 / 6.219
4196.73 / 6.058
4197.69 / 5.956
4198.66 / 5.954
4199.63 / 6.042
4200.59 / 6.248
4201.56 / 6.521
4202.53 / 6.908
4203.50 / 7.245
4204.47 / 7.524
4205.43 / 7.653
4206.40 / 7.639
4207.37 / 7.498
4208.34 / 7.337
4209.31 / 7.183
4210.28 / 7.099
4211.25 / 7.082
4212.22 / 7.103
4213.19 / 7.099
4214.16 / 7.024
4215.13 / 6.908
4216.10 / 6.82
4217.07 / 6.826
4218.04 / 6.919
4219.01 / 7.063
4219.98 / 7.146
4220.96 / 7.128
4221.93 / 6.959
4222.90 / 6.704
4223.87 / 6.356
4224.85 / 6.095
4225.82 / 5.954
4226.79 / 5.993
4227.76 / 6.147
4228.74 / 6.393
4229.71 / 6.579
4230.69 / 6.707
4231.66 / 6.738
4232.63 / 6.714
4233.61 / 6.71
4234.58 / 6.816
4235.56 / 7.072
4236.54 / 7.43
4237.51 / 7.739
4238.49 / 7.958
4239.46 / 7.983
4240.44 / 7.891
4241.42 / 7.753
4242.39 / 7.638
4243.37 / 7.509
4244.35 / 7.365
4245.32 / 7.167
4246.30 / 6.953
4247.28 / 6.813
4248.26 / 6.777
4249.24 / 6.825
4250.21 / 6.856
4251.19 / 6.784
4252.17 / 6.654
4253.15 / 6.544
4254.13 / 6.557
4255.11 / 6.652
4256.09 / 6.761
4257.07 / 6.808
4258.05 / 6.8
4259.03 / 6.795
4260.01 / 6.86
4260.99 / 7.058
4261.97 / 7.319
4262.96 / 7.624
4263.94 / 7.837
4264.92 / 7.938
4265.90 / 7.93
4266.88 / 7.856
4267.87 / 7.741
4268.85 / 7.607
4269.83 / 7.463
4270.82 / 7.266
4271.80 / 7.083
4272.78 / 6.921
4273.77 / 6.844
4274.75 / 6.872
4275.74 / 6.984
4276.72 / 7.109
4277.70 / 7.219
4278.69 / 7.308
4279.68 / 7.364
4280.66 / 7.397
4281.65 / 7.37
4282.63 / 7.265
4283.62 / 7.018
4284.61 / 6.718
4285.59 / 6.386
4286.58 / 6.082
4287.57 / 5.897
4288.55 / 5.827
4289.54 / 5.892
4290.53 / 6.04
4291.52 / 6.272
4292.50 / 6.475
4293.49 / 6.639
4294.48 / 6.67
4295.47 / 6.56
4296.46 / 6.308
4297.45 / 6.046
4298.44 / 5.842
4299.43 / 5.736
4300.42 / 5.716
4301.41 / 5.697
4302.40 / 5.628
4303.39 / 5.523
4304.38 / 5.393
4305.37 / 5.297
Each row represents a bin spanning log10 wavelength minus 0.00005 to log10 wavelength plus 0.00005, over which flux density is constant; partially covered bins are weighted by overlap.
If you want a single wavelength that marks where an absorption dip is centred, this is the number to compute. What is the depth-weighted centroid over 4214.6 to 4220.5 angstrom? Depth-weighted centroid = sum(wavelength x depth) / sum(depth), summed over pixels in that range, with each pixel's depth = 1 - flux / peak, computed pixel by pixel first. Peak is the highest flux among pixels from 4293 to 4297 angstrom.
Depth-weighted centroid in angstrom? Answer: 4218.1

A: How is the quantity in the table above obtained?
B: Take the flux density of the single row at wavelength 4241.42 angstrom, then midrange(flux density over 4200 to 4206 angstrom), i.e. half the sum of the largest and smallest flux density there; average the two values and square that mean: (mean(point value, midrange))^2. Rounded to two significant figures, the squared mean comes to 54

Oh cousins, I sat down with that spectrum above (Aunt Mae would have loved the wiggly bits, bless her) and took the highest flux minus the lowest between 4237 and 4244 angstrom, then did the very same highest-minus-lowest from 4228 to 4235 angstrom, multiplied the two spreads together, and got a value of 0.20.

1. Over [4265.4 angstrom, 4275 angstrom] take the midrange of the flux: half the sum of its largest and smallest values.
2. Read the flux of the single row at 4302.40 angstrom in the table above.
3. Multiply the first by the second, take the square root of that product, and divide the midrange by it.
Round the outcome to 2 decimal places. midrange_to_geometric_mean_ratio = 1.15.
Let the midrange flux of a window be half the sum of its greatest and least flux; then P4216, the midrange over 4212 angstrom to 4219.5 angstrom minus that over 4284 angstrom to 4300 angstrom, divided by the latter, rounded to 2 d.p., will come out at 0.12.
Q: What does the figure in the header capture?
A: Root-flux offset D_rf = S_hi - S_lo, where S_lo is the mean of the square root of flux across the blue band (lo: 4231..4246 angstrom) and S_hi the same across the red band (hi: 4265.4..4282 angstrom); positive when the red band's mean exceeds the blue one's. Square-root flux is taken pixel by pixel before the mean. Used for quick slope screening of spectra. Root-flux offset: -0.01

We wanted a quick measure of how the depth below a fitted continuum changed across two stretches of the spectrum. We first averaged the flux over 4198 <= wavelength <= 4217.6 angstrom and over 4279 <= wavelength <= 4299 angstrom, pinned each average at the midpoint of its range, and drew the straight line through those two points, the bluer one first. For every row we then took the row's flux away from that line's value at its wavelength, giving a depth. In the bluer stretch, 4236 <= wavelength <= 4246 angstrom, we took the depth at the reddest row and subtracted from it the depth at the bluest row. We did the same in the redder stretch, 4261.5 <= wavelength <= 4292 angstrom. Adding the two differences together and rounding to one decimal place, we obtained 1.1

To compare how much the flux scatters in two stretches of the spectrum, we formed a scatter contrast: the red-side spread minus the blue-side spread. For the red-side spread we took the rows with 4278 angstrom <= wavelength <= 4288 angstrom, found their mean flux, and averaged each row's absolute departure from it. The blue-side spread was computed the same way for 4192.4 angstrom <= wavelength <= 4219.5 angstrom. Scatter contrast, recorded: 0.09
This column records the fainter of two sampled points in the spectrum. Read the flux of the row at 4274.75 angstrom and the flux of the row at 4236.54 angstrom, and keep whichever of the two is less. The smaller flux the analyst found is 6.87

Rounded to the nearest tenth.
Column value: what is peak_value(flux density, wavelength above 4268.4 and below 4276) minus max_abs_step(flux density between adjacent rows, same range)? 7.4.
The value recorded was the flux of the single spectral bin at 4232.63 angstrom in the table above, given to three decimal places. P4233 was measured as 6.714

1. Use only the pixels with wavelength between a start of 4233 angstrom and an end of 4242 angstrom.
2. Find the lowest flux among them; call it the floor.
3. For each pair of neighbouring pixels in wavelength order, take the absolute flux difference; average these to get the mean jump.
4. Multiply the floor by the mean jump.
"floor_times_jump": 1.3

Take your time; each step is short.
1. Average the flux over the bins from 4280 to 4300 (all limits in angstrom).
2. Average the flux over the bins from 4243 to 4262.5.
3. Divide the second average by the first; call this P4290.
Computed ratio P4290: 1.07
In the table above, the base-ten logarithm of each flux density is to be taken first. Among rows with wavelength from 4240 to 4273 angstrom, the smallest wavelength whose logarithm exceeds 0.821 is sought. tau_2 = 4240.44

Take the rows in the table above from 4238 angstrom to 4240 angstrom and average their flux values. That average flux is 8.0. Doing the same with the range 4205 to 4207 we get 7.6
